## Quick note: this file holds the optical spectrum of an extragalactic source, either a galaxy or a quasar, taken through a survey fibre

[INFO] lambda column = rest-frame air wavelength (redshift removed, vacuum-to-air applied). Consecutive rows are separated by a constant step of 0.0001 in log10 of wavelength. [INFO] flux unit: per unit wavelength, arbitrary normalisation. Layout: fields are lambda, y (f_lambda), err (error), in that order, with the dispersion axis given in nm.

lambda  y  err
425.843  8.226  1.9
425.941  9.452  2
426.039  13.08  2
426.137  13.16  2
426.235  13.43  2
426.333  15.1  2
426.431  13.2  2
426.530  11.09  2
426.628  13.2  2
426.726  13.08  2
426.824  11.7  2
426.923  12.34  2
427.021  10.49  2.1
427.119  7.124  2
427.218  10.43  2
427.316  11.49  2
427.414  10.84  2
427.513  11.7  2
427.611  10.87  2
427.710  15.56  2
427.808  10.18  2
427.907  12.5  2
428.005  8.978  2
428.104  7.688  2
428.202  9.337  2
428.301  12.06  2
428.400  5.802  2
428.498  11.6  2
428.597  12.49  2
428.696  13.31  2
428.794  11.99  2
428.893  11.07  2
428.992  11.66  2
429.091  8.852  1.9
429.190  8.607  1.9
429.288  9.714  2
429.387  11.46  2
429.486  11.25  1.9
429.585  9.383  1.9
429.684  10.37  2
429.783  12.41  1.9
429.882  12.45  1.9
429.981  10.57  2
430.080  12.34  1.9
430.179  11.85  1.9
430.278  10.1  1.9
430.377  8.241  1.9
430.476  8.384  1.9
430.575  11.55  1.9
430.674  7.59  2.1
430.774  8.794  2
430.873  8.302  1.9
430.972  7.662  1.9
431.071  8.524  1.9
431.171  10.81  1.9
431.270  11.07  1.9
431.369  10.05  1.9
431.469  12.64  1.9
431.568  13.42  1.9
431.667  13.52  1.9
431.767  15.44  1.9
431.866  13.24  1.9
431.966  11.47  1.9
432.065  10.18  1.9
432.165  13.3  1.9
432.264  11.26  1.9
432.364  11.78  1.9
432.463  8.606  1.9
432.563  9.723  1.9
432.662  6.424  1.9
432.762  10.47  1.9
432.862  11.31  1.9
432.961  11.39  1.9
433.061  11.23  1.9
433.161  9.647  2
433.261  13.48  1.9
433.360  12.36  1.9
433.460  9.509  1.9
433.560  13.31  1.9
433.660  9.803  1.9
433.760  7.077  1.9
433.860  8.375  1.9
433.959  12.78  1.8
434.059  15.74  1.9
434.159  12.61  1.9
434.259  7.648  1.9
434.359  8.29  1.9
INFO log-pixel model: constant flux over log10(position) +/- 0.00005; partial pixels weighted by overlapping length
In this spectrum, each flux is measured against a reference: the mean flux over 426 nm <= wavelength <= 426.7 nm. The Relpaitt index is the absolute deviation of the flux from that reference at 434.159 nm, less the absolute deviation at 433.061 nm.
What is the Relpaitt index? -1.4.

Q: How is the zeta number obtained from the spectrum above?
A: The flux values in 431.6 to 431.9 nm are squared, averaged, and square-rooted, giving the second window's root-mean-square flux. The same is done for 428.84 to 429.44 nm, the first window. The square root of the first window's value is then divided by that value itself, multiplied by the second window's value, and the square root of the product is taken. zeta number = 2.10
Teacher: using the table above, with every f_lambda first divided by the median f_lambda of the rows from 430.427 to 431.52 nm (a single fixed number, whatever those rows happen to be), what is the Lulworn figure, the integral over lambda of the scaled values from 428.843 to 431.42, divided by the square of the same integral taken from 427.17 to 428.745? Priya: 0.8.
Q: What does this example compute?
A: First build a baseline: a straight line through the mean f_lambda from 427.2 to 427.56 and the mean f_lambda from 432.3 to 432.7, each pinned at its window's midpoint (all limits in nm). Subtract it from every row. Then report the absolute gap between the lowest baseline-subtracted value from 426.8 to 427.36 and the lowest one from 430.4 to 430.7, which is 1.8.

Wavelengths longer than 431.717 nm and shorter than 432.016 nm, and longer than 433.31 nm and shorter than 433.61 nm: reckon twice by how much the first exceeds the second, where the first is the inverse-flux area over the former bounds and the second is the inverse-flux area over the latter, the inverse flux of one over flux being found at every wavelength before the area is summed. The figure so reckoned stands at -0.0069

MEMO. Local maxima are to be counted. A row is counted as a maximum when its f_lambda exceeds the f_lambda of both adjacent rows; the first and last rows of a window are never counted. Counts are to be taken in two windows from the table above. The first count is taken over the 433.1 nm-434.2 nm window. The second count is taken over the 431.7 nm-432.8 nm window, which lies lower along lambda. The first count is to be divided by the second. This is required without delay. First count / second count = 1.00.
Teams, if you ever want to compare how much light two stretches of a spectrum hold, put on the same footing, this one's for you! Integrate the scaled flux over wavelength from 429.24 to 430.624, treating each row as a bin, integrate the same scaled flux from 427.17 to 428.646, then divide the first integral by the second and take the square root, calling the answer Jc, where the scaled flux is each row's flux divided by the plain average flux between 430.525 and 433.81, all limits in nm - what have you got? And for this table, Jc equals 0.97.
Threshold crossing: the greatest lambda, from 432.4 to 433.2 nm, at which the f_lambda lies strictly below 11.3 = 433.161 nm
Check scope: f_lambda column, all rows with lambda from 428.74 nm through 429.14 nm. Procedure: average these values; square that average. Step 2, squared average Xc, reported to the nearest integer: 119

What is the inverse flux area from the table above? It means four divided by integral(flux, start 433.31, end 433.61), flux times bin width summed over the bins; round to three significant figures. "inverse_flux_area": 1.14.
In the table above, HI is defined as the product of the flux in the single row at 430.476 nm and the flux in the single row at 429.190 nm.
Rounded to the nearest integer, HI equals 72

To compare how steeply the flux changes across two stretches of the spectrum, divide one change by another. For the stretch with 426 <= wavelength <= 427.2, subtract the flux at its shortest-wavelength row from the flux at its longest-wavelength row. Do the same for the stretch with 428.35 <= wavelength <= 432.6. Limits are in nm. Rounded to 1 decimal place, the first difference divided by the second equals -1.5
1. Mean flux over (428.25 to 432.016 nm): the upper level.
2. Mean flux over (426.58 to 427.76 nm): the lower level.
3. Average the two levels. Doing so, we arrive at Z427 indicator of 11.2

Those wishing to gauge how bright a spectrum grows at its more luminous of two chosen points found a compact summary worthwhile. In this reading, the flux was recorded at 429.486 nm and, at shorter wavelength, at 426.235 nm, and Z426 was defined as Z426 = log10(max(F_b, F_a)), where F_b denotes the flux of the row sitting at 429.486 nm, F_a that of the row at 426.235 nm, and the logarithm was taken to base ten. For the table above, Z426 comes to 1.13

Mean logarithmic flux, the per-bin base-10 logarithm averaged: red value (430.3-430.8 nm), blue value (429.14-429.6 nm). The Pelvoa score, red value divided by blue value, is 0.94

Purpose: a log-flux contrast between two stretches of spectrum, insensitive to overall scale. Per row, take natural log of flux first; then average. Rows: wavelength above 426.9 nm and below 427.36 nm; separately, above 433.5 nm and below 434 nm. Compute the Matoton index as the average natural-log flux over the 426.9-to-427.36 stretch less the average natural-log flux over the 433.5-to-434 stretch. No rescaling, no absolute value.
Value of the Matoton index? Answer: 0.02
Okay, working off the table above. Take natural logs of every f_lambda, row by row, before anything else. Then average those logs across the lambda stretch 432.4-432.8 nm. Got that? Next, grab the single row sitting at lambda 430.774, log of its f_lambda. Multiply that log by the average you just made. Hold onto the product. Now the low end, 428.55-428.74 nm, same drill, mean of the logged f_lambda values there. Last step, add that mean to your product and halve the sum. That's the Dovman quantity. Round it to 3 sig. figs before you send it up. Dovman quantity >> 3.63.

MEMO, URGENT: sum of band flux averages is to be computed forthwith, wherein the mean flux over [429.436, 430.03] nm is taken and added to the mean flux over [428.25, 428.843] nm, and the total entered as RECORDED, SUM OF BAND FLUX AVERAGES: 22.3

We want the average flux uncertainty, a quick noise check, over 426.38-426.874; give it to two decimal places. 2.00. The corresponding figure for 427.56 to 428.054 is 2.00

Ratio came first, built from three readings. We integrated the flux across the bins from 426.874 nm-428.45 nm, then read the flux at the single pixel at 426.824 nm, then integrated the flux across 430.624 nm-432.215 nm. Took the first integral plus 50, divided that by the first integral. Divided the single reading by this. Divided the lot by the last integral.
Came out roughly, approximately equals 0.166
